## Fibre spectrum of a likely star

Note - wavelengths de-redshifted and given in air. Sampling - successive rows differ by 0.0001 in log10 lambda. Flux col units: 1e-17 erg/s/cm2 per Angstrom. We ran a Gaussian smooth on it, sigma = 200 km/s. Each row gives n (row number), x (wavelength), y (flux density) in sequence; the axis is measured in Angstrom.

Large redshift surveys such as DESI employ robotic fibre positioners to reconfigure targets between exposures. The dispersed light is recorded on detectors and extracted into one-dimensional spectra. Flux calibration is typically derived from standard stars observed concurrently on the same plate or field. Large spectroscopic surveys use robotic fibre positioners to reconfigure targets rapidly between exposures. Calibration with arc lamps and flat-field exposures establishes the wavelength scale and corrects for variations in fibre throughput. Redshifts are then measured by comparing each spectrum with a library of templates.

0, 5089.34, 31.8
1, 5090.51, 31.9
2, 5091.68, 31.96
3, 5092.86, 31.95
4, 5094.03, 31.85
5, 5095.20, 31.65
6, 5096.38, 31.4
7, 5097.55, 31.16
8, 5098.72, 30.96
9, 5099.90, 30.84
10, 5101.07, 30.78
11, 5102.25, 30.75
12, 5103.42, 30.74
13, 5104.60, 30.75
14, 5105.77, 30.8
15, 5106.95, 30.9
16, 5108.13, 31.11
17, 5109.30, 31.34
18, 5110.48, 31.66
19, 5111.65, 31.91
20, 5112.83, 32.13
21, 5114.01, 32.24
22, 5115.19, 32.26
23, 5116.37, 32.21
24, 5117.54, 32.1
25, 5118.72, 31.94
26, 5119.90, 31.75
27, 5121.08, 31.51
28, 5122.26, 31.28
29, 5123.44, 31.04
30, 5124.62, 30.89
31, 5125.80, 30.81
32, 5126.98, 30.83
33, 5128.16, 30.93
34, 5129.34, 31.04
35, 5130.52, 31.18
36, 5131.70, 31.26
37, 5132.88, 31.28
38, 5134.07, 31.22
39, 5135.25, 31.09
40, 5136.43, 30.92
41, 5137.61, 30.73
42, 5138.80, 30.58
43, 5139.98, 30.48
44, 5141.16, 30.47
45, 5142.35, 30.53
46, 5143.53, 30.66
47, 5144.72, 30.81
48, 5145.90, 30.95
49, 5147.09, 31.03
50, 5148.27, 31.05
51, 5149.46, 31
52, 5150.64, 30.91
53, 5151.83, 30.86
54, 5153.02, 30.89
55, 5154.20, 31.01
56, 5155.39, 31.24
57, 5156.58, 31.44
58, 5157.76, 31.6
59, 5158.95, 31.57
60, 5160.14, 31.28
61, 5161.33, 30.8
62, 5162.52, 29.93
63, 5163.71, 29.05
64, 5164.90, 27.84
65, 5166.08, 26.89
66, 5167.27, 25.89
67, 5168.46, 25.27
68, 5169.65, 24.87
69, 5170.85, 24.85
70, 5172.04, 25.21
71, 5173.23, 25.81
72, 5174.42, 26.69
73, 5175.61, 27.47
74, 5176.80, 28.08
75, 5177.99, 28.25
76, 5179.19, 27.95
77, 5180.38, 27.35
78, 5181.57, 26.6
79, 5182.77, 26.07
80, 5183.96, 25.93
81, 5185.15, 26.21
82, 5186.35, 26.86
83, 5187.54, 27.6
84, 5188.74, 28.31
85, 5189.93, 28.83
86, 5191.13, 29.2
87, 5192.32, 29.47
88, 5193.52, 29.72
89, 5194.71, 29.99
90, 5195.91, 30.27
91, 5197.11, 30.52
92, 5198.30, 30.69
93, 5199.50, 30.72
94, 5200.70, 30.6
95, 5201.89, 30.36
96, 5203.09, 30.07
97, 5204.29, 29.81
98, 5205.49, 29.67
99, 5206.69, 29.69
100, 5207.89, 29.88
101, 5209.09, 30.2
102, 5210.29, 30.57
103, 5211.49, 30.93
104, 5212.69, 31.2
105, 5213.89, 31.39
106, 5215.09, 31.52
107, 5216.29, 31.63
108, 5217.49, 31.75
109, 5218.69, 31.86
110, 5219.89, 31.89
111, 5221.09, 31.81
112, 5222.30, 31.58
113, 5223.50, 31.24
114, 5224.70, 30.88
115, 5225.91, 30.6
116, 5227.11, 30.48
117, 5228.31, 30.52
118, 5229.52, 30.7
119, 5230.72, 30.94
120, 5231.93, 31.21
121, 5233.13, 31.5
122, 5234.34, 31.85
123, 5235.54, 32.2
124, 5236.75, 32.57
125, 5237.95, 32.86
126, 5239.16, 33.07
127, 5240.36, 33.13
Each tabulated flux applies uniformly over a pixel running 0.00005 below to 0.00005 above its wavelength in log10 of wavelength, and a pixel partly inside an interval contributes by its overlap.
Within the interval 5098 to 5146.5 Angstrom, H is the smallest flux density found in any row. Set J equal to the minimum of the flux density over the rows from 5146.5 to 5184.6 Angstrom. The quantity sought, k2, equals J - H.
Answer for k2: -6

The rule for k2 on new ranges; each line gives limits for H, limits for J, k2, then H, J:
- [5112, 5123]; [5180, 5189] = -5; 31.28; 25.93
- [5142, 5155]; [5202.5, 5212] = -1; 30.53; 29.67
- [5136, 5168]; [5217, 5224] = 5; 25.89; 31.24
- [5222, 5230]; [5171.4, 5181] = -5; 30.48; 25.21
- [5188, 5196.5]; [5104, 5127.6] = 2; 28.31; 30.75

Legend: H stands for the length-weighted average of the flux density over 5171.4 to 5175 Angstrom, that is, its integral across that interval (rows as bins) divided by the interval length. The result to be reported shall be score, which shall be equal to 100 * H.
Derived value 2591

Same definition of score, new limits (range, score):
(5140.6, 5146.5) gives 3065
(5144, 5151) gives 3096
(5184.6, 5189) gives 2713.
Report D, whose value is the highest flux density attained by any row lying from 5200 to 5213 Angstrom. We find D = 31.2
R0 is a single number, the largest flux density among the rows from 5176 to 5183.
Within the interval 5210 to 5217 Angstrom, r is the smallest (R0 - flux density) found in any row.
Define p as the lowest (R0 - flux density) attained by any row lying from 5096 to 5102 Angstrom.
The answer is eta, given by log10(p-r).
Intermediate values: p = -3.15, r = -3.38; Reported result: -0.64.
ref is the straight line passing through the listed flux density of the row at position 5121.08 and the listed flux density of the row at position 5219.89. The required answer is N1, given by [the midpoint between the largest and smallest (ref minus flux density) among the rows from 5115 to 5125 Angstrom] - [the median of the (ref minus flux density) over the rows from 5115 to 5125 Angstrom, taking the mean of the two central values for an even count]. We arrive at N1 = 0.18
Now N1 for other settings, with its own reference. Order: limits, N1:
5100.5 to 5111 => -0.40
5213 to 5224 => 0.09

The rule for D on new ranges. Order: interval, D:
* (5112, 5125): 32.26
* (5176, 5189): 28.31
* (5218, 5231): 31.89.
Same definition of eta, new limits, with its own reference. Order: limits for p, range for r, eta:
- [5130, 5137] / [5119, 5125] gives -0.33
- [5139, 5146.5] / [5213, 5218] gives -0.10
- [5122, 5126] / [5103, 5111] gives -0.42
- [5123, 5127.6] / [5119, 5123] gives -0.15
